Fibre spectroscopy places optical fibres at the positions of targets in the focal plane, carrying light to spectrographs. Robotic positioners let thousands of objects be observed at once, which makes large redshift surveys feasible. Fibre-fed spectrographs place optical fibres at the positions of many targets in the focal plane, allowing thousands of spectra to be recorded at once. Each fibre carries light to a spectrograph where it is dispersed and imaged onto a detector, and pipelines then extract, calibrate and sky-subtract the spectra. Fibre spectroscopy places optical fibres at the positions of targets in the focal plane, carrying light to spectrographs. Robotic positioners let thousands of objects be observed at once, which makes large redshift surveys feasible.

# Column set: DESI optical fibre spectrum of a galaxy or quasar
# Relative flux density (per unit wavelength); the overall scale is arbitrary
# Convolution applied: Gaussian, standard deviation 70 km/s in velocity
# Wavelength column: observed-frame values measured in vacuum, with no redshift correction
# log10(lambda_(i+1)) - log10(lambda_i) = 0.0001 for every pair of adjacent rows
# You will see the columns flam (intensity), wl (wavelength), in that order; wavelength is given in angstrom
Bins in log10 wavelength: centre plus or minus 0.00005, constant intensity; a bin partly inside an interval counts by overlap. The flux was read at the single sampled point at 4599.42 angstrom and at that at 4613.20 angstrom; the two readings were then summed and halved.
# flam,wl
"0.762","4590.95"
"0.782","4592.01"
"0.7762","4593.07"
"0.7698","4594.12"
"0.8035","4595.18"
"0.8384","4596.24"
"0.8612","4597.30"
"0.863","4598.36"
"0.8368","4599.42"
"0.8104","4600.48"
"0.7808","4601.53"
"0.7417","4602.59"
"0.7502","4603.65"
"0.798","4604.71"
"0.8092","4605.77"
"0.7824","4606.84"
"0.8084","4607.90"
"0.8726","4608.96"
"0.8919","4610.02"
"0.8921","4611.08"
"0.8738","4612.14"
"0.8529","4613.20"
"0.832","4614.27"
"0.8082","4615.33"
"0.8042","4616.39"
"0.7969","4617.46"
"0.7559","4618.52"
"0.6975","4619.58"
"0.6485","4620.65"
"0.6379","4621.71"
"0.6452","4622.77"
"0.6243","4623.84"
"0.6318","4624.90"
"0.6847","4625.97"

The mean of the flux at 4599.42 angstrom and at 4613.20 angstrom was 0.84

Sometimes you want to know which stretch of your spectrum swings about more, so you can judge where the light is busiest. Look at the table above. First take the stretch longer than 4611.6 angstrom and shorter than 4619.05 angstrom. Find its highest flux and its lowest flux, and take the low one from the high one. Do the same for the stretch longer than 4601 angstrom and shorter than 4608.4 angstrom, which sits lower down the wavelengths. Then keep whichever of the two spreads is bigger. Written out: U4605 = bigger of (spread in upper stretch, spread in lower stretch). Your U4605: 0.118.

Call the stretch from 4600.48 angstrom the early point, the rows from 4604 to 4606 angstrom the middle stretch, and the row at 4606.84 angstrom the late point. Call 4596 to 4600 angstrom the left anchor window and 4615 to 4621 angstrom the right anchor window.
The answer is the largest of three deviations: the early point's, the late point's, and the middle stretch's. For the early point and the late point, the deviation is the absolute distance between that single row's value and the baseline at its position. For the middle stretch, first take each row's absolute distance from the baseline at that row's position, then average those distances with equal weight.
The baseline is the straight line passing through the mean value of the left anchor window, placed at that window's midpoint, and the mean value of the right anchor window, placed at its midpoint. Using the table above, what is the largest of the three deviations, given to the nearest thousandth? 0.027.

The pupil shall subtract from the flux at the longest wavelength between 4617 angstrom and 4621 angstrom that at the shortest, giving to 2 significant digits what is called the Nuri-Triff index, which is -0.15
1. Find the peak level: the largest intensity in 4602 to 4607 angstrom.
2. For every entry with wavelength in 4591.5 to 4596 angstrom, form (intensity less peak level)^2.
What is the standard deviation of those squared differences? 0.0006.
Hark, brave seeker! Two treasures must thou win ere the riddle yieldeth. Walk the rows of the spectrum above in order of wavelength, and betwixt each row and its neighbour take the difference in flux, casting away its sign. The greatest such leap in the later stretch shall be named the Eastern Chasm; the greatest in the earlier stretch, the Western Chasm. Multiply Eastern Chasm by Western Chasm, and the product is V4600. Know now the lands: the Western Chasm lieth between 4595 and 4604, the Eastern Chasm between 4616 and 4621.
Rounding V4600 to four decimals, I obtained 0.0023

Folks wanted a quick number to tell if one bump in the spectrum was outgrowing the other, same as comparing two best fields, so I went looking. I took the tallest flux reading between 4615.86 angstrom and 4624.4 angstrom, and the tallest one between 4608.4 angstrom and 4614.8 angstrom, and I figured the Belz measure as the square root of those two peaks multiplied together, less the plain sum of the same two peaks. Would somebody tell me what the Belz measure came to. -0.849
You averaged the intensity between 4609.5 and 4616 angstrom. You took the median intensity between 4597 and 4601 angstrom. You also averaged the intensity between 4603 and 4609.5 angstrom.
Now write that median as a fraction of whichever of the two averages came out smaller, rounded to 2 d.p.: 1.06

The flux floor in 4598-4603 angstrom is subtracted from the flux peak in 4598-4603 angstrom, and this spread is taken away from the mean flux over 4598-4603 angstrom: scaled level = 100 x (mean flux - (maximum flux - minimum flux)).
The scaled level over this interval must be 69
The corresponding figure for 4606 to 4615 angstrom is 74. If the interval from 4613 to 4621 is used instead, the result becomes 57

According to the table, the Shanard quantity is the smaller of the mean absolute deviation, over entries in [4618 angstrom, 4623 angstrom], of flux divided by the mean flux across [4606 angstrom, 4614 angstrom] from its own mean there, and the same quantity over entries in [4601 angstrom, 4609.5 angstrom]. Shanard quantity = 0.034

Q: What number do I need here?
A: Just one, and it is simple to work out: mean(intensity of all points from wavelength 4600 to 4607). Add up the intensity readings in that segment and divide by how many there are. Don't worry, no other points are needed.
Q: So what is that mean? 0.78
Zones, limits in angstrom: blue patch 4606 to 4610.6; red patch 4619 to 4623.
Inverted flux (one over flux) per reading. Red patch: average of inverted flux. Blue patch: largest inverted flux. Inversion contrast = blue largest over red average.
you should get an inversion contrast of 0.84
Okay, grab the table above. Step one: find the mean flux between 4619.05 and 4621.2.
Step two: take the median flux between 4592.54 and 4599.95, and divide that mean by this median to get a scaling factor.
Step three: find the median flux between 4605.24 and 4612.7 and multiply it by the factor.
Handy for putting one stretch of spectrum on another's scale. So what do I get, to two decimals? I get 0.70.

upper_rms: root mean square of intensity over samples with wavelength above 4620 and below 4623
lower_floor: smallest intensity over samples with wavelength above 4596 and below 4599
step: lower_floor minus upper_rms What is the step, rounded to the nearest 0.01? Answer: 0.19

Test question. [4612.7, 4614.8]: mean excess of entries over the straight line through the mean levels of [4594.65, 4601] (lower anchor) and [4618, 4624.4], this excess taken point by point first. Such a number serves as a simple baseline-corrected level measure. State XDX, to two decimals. 0.12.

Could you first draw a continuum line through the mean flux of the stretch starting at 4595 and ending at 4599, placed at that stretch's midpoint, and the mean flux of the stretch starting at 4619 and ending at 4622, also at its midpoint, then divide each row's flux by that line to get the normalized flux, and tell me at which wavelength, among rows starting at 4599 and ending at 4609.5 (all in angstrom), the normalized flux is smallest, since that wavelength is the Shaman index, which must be 4602.59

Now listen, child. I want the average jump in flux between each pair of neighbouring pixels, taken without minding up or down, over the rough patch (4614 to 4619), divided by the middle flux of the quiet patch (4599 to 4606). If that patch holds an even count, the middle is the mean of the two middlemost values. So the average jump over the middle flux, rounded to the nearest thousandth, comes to 0.024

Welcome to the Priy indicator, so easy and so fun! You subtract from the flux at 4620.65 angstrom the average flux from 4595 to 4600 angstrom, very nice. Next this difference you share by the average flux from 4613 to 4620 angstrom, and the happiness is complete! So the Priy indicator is -0.24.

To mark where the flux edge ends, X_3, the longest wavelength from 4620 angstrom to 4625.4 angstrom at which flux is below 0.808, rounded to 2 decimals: 4624.90 angstrom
